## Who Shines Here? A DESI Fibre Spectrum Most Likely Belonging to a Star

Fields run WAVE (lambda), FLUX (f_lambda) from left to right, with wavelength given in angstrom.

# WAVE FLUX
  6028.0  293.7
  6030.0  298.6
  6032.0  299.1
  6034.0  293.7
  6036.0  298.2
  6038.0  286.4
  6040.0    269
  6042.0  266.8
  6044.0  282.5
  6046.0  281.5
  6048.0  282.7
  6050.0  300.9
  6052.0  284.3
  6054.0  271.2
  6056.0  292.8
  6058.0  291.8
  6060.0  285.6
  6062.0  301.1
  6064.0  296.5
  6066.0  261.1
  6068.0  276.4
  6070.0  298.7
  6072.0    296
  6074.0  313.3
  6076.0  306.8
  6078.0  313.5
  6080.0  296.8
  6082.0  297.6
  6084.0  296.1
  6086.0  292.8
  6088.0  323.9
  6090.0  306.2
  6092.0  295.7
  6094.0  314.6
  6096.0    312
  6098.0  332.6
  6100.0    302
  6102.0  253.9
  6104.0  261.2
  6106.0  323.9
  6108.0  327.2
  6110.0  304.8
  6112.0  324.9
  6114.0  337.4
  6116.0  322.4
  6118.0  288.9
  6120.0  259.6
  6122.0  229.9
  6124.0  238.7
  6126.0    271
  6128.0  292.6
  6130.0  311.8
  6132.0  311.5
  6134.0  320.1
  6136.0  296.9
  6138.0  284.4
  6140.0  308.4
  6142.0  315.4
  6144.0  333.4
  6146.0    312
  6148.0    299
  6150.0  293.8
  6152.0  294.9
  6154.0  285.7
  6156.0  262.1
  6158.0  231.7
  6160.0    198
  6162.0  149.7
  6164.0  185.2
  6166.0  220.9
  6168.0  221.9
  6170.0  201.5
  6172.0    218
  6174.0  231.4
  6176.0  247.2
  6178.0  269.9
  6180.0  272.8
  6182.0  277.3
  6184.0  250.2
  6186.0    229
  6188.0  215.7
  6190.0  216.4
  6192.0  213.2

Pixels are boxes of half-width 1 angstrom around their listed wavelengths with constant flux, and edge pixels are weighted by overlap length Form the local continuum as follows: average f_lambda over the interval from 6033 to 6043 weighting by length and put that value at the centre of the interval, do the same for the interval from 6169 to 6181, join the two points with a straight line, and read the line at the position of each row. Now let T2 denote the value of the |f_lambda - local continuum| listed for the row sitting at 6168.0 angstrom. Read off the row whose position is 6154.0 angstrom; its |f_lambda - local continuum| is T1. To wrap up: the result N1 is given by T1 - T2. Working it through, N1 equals 19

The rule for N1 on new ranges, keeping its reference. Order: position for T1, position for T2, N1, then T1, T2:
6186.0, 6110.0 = -37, 8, 44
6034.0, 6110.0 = -35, 10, 44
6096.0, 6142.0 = -18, 47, 65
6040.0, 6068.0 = 10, 13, 3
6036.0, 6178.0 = -16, 15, 31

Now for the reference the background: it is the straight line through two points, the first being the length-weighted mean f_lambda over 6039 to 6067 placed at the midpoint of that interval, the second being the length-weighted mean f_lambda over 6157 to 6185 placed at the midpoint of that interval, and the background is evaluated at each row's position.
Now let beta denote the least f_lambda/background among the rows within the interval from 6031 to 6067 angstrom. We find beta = 0.92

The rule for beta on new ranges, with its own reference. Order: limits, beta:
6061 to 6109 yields 0.94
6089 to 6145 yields 0.92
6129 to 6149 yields 1.17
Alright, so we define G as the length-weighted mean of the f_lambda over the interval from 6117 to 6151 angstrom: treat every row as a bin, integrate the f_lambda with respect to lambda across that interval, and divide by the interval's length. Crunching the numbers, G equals 292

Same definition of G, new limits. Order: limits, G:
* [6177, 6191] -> 247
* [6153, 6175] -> 219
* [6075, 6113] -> 305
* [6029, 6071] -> 287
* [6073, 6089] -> 305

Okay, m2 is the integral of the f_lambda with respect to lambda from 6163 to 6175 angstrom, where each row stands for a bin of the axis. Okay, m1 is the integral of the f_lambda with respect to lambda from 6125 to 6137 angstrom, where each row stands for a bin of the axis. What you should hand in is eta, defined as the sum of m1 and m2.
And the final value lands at 6166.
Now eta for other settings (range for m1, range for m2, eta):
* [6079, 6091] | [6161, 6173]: 6021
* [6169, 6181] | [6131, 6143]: 6555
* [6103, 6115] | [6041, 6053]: 7156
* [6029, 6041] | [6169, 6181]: 6372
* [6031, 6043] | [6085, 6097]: 7117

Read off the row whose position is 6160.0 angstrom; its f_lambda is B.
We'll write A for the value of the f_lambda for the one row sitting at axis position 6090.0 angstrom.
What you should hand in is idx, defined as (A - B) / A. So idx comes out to 0.35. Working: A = 306.2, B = 198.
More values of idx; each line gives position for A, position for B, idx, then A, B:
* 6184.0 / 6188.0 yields 0.14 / 250.2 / 215.7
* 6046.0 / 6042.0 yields 0.05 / 281.5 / 266.8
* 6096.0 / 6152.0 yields 0.05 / 312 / 294.9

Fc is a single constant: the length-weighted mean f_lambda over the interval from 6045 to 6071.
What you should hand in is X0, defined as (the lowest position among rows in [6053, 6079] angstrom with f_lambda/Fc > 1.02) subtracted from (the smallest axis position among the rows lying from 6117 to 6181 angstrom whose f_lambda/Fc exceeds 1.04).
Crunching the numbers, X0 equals 74 angstrom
